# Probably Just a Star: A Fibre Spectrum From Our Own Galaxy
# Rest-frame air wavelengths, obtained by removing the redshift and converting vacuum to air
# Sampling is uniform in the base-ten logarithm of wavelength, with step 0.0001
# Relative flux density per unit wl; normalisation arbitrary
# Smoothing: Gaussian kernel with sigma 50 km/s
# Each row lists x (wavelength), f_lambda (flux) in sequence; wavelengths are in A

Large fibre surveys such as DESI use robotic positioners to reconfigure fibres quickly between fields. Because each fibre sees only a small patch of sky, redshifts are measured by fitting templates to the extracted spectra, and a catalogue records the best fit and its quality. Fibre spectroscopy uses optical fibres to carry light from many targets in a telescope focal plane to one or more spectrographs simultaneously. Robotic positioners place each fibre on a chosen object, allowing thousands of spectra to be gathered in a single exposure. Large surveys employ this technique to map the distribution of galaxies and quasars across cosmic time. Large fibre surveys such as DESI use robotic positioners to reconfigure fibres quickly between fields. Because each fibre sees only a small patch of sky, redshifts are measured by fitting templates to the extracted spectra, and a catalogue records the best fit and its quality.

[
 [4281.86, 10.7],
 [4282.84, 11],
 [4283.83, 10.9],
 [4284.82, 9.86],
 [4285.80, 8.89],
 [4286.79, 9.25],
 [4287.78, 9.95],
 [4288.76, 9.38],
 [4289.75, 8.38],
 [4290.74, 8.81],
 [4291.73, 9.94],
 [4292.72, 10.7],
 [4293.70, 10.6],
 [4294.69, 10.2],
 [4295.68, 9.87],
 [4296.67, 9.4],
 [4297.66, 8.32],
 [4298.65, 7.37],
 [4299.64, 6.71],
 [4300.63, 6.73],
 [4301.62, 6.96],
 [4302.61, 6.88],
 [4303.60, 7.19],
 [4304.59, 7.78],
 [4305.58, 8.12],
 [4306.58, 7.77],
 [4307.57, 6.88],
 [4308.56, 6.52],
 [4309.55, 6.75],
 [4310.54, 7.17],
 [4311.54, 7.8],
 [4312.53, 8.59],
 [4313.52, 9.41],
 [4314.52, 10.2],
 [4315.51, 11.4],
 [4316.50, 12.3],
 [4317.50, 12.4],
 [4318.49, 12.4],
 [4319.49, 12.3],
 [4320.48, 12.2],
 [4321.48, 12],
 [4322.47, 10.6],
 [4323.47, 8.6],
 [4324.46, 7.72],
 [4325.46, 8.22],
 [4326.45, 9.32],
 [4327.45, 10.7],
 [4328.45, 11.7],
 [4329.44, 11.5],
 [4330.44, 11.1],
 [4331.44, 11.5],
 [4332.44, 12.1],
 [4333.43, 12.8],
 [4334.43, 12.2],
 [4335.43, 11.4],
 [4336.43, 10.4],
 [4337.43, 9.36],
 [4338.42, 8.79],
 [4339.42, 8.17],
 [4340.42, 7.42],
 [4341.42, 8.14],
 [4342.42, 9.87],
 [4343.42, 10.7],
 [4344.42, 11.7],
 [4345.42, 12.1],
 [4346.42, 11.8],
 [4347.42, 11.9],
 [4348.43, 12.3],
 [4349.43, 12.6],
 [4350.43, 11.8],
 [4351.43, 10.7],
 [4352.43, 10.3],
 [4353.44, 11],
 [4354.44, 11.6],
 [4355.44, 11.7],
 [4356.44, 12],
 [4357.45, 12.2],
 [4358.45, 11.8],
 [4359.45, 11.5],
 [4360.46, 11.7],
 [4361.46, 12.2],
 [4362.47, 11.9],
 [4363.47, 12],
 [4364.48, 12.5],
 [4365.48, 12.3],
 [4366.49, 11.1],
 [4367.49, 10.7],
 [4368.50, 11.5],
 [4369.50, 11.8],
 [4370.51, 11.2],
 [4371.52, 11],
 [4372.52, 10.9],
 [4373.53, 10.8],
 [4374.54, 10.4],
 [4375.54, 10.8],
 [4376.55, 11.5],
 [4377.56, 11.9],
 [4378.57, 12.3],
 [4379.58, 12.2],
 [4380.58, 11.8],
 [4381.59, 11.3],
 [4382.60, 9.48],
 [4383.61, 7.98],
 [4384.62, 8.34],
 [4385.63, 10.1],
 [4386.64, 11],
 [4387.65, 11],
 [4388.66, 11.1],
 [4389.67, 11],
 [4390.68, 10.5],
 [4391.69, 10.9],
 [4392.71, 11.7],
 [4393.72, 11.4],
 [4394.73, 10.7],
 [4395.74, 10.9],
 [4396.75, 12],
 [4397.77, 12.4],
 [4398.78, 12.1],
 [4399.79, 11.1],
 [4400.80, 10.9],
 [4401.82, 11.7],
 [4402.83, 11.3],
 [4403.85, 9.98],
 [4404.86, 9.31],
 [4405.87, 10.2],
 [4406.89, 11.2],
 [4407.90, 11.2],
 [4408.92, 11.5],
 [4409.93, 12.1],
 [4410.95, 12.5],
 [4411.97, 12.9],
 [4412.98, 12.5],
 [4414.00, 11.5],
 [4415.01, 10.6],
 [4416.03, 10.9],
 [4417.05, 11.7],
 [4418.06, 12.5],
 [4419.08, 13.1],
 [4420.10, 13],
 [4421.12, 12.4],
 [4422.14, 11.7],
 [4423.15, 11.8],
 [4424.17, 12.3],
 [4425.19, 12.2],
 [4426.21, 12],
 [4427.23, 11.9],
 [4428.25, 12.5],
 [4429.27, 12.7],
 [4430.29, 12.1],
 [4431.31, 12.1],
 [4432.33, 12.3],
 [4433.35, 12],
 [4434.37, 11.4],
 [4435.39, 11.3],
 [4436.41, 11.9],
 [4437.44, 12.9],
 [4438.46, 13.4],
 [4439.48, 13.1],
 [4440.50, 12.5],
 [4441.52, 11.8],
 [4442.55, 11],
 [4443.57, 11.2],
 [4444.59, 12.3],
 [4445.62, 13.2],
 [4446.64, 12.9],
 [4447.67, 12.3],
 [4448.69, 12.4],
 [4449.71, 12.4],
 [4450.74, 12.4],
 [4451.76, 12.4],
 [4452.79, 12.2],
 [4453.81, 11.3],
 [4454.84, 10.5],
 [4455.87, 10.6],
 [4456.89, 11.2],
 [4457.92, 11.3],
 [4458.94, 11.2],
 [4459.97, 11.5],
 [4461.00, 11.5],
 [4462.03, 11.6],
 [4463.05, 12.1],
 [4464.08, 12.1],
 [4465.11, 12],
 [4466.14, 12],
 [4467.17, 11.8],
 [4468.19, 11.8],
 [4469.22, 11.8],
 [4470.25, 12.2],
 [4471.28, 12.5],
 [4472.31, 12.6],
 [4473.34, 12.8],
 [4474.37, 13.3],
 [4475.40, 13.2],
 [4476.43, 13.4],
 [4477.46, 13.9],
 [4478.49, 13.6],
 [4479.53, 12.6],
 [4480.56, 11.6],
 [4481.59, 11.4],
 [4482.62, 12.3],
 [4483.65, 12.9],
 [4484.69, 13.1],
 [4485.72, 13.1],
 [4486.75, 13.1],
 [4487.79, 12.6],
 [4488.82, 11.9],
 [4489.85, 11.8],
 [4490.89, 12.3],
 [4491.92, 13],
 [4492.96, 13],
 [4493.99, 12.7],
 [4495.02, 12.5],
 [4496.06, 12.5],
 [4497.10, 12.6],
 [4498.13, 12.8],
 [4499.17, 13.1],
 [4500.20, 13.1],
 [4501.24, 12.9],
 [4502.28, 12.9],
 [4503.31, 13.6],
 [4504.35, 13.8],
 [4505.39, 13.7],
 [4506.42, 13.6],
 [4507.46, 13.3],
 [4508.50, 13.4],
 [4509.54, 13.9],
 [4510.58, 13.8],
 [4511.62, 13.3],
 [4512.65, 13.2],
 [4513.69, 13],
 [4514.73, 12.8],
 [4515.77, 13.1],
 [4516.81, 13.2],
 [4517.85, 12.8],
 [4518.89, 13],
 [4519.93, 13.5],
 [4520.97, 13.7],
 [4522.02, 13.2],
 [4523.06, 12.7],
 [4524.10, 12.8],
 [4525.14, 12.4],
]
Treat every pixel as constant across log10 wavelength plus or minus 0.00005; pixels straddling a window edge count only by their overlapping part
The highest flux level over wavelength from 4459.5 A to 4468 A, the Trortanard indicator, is 12.1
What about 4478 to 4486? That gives 13.6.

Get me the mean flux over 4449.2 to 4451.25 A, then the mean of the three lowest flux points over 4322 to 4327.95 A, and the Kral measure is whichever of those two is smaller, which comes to 8.2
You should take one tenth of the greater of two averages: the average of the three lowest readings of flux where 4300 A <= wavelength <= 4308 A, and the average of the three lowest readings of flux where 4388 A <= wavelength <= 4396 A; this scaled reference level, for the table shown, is 1.07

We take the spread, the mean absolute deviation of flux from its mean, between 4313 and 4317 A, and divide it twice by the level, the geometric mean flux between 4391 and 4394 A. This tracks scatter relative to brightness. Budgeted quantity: 0.008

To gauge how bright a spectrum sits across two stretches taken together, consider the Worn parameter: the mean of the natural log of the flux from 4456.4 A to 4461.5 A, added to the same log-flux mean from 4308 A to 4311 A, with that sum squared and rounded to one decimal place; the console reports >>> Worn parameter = 18.9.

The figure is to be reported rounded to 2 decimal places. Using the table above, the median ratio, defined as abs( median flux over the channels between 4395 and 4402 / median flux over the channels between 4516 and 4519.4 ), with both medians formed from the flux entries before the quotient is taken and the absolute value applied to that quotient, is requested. 0.90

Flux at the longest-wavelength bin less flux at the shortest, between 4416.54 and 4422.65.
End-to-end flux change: 0.0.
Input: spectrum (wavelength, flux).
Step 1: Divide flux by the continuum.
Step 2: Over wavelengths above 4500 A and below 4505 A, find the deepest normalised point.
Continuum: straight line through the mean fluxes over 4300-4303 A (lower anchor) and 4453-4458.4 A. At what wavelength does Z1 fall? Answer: 4502.28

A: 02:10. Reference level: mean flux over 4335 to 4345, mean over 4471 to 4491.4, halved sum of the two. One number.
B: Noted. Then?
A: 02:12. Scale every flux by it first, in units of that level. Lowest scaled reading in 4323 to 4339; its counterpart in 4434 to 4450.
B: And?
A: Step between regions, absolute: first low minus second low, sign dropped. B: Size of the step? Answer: 0.29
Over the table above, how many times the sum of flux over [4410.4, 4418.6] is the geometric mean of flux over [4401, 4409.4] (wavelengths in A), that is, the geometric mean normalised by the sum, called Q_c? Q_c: 0.11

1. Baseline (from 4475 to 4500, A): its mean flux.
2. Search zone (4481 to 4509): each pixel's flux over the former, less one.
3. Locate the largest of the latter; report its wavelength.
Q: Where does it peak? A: 4504.35 A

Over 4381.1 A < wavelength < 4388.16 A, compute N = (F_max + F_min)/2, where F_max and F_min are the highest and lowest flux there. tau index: 9.6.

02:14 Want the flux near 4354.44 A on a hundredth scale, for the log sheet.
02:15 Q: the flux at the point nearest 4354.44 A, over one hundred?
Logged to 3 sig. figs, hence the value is 0.116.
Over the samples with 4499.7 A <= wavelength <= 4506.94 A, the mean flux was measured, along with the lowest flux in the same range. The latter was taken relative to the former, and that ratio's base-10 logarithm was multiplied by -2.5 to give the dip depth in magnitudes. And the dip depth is 0.039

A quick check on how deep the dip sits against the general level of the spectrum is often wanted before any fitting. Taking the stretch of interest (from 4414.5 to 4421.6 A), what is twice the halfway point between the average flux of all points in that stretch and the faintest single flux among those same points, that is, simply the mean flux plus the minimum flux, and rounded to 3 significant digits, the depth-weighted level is 22.6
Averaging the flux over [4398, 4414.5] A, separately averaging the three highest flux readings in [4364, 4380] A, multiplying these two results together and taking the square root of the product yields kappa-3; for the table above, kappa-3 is 11.9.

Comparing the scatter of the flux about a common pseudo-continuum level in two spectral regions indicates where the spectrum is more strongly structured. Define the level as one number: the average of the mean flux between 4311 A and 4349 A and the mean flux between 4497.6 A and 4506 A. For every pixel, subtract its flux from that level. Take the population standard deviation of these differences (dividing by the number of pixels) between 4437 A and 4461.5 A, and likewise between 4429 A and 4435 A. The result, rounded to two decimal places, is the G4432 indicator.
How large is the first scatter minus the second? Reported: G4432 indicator 0.43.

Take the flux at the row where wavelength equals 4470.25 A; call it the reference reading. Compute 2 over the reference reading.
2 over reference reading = 0.164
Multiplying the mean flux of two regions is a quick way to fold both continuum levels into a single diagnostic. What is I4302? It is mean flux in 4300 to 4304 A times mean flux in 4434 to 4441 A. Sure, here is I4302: 86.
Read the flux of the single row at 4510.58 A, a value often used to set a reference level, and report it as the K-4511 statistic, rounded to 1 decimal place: 13.8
